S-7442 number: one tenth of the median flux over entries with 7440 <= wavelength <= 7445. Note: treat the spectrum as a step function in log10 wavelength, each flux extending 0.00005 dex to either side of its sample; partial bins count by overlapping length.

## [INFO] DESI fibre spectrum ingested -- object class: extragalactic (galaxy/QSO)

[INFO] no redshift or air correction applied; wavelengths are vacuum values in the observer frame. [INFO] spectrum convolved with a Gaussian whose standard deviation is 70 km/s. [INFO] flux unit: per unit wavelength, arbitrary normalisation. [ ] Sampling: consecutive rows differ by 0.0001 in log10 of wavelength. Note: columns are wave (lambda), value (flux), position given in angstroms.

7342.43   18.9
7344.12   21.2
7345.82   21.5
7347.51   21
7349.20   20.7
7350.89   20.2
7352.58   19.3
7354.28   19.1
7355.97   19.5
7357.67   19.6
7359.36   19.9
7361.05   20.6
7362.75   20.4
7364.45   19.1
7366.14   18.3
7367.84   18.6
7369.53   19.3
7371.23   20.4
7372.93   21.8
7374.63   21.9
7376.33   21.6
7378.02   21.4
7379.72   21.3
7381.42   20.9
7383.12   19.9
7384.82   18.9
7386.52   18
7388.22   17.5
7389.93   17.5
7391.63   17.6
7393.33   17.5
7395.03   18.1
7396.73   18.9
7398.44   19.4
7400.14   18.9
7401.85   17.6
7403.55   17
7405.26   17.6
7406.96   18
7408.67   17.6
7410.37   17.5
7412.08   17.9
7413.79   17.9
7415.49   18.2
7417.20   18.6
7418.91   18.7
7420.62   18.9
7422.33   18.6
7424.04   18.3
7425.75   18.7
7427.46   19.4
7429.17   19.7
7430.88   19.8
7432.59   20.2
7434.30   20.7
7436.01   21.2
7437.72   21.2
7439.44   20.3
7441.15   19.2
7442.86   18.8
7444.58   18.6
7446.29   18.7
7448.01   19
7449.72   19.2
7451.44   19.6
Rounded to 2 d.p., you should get 1.88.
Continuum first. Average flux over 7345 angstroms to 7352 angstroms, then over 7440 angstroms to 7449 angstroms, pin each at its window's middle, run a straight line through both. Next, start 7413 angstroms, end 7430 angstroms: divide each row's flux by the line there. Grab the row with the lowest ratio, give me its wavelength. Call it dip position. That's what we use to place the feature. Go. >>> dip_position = 7413.79 angstroms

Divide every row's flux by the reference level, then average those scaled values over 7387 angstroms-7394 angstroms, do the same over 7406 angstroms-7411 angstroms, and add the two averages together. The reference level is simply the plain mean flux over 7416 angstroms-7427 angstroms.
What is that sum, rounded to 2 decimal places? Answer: 1.89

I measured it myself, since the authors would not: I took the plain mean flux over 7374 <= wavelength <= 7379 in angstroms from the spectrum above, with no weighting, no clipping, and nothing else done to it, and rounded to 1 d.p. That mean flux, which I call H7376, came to 21.6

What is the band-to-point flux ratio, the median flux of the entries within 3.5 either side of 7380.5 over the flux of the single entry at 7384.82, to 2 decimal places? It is 1.12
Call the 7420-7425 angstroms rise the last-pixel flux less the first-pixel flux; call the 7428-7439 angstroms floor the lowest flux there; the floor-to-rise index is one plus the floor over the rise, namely -32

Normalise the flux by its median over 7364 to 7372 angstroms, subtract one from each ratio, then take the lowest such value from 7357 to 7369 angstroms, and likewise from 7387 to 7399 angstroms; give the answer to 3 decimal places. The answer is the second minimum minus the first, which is -0.042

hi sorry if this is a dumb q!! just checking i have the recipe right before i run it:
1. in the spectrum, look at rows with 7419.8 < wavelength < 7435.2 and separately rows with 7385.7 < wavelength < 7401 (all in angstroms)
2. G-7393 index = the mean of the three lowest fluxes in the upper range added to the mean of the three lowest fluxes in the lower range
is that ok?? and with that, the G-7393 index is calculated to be 36.0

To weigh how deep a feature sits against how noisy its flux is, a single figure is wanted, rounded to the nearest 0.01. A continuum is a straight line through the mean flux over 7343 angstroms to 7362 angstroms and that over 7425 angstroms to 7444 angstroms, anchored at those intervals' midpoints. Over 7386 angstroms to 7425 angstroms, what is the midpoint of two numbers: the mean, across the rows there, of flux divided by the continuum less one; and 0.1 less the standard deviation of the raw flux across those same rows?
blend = -0.30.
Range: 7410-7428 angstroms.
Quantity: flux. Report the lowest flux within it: 17.5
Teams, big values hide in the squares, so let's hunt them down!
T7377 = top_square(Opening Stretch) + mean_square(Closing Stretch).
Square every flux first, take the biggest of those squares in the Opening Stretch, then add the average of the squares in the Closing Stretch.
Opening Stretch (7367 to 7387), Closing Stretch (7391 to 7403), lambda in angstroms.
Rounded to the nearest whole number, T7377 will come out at 814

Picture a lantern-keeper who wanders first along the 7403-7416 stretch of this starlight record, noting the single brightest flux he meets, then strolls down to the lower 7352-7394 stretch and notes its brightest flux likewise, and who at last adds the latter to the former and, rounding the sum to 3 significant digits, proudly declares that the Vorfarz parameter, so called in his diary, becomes 40.1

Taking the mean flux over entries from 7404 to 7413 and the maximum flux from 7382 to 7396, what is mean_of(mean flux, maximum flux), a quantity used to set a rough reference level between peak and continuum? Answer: 18.8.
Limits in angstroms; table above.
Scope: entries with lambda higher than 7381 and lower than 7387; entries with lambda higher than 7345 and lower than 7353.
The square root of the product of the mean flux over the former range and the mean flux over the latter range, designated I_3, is 20.0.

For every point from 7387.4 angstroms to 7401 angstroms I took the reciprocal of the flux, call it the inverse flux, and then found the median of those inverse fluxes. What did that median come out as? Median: 0.056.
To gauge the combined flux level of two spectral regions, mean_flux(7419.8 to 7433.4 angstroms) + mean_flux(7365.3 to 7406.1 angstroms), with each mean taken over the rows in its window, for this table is 38.4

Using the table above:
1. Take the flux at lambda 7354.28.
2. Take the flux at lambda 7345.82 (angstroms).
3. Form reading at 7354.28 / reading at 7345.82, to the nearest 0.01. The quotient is 0.89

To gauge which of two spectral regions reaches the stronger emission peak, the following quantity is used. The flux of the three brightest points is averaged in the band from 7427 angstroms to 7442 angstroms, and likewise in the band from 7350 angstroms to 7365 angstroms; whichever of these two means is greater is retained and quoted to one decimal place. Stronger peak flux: 21.0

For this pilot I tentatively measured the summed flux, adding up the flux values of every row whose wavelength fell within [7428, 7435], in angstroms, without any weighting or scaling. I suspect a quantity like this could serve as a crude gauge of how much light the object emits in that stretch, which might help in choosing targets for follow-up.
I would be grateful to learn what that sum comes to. 80.4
